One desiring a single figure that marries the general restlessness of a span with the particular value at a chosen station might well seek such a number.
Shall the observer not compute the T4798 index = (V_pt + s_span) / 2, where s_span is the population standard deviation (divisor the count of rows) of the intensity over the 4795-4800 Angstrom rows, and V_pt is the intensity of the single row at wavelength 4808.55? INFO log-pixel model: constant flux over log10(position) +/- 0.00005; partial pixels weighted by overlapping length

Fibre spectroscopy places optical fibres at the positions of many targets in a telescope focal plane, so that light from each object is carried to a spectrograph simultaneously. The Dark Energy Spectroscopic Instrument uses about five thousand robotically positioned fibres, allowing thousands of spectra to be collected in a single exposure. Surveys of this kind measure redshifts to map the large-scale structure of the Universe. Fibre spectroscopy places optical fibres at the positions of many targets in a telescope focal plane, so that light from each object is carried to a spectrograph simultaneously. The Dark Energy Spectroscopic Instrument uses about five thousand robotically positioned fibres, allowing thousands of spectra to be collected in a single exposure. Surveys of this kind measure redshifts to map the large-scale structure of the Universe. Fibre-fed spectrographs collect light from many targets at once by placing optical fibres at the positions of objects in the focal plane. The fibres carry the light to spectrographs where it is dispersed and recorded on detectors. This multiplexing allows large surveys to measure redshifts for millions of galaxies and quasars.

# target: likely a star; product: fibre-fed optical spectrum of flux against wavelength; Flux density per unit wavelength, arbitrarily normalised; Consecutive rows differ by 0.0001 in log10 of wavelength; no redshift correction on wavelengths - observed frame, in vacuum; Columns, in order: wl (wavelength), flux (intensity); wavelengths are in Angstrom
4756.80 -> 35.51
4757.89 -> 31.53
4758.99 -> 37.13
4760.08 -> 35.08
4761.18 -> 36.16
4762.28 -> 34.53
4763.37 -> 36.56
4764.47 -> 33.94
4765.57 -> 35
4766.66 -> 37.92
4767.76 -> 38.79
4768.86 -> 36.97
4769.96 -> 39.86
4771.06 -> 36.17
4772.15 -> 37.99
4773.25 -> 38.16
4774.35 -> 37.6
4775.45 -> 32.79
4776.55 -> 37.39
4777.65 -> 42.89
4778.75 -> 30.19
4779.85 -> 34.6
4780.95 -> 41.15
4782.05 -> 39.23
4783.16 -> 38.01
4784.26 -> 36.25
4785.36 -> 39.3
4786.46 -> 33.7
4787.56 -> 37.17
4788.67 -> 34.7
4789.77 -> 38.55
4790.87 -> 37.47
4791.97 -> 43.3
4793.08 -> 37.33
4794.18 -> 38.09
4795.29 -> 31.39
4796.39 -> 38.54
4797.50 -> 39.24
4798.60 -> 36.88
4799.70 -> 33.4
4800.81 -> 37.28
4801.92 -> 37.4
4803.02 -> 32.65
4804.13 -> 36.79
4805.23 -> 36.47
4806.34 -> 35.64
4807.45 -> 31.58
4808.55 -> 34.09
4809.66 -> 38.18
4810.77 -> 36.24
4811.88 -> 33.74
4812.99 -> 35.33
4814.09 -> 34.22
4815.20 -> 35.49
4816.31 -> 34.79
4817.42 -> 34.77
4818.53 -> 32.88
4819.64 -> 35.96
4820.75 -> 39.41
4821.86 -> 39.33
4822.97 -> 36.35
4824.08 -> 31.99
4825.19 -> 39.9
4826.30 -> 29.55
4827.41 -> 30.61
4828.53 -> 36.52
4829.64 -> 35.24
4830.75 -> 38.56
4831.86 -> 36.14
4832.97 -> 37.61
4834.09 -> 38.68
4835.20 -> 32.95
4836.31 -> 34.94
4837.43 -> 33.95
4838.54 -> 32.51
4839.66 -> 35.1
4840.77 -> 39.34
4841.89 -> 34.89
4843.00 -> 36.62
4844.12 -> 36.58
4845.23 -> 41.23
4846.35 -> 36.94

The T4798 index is 18.6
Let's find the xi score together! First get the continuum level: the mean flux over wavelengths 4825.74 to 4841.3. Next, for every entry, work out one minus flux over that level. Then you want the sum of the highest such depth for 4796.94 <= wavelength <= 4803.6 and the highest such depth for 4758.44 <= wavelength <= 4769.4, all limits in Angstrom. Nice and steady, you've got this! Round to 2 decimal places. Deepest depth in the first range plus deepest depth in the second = 0.10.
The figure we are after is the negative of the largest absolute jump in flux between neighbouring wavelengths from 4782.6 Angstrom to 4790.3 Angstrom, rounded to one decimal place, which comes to -5.6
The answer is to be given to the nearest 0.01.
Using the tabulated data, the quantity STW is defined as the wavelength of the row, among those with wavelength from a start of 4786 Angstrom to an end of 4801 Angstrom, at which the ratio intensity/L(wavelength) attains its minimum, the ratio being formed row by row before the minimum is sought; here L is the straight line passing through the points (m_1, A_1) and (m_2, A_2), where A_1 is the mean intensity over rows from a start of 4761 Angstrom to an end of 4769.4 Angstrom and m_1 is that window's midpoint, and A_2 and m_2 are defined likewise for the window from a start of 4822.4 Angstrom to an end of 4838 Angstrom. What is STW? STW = 4795.29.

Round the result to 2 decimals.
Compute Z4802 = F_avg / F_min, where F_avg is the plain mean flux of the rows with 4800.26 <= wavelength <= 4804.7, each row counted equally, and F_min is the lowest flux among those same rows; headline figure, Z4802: 1.10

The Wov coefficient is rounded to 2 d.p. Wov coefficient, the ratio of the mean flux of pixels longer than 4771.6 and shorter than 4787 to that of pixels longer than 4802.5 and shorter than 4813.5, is 1.06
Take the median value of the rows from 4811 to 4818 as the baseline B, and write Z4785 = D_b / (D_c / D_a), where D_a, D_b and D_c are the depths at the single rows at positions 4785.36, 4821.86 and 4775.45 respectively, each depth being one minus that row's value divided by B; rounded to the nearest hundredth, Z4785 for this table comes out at 0.30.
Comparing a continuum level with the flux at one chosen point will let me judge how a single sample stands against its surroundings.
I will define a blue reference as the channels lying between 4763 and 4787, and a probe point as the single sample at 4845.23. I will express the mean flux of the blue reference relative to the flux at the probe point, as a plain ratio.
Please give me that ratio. 0.90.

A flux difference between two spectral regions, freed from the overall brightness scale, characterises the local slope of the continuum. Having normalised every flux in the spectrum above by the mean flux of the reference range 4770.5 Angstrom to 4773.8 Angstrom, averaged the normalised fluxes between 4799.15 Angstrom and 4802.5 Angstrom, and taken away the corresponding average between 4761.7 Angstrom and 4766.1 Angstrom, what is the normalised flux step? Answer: 0.027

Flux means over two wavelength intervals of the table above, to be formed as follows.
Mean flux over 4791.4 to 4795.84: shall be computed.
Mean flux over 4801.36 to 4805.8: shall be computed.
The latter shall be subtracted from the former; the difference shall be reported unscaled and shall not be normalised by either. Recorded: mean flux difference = 2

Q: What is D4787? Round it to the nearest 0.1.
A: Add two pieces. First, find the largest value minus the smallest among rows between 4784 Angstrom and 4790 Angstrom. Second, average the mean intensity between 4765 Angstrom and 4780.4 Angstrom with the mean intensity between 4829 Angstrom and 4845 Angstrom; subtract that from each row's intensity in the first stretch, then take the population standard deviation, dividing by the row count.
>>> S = 7.6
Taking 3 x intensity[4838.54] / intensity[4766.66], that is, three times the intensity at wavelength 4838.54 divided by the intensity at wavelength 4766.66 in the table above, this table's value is 2.6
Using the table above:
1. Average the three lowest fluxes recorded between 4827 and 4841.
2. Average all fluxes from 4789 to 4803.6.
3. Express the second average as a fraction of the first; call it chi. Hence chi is 1.16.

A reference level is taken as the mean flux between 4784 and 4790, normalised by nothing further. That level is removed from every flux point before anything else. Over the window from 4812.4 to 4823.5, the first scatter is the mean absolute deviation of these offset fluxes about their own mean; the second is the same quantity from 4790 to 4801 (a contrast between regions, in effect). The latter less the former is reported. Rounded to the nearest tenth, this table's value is 0.5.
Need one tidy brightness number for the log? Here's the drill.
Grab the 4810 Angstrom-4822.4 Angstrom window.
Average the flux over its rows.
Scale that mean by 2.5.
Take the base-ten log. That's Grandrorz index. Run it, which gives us 1.95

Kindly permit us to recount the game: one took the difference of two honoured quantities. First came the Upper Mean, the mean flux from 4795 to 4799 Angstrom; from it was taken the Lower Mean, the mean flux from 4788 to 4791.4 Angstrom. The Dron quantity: 0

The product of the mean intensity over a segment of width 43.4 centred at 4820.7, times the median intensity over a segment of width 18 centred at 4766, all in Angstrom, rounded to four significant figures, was 1301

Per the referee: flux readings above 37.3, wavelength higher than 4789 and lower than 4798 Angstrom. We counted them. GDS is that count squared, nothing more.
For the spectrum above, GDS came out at 49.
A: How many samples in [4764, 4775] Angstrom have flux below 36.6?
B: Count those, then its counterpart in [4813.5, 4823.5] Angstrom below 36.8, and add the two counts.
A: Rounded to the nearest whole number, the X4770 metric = 10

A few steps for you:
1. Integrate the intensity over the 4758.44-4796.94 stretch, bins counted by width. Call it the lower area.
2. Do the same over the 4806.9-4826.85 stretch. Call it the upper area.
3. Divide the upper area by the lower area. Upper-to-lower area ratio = 0.5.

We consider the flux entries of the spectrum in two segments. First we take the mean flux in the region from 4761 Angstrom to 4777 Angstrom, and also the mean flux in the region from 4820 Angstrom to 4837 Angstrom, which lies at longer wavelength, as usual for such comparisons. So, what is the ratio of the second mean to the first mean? 0.98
